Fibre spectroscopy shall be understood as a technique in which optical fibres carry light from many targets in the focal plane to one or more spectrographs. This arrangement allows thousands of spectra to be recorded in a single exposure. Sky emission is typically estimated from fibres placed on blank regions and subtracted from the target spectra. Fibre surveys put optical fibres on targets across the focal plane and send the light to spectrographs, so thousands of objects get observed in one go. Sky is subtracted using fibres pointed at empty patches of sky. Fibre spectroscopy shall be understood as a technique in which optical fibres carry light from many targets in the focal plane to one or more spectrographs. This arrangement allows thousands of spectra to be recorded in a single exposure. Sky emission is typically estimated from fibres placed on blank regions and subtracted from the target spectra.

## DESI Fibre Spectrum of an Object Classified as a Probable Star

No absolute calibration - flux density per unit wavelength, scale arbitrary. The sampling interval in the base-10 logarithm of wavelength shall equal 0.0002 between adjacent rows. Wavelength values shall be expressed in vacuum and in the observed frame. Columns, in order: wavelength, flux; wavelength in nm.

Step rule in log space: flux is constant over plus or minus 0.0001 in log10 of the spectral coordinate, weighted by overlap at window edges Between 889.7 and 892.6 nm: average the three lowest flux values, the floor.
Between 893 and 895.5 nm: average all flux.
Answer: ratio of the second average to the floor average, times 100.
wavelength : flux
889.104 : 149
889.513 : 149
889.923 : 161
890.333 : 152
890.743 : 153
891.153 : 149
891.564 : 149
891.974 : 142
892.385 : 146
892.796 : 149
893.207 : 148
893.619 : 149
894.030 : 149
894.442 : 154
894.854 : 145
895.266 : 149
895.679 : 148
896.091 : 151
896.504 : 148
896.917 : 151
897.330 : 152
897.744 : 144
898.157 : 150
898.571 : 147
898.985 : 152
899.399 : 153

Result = 102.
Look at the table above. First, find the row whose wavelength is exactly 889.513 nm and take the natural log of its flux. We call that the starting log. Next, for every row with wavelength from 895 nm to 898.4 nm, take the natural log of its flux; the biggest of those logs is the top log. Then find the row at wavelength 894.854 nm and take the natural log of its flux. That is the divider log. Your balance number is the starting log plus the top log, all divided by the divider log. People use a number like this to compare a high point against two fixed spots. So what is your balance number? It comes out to 2.01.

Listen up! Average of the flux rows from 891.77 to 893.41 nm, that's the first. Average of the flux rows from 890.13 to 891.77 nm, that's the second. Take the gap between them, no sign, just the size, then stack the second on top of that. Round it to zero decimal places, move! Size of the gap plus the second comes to 155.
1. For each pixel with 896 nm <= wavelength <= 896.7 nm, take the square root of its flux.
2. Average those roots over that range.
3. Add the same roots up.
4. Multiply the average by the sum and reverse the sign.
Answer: -299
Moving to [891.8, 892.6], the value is -288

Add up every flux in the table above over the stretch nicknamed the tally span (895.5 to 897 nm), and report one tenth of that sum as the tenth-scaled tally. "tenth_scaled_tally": 59.8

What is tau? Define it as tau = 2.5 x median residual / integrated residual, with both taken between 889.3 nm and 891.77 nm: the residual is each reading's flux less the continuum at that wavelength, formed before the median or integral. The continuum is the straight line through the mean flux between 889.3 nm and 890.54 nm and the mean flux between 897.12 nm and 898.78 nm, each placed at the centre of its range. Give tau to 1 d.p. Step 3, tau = 2.0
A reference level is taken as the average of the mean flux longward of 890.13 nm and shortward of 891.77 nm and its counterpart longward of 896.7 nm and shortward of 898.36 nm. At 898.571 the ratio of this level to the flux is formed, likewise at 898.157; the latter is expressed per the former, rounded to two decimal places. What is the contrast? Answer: 0.98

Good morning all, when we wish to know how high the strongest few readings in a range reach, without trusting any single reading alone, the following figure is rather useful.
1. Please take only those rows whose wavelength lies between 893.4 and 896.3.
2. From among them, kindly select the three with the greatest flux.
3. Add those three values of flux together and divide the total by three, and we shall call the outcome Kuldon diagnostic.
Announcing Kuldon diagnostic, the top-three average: 151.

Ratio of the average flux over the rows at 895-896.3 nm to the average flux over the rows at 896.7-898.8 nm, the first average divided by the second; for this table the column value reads 1.00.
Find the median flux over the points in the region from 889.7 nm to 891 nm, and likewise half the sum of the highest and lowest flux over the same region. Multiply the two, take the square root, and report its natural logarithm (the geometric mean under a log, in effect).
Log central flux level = 5.042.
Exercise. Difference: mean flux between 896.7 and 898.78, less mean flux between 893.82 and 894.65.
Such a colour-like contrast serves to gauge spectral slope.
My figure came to -3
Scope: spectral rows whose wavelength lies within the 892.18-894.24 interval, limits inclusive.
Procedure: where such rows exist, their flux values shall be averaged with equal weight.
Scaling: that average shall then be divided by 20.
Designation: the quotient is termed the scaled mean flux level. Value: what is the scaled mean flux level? 7.41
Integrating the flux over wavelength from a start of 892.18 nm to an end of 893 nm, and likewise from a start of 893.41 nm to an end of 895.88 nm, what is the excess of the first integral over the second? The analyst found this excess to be -247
